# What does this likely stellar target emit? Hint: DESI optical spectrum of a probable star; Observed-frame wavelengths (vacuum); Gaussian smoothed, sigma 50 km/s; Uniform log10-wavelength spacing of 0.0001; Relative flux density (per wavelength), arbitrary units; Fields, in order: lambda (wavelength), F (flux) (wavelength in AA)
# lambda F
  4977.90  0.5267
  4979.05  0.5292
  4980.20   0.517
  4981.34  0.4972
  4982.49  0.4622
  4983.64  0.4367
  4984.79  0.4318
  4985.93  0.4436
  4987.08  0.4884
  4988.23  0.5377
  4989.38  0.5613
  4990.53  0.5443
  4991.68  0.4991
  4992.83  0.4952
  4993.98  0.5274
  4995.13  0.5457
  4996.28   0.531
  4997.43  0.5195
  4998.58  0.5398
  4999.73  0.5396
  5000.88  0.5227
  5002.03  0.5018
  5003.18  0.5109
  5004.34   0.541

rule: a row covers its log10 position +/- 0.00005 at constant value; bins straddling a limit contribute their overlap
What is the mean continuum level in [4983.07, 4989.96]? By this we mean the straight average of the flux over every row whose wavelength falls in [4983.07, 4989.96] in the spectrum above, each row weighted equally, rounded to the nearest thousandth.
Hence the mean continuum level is 0.483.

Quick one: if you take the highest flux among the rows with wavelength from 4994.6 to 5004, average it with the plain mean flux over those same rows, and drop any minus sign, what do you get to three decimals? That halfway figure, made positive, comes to 0.536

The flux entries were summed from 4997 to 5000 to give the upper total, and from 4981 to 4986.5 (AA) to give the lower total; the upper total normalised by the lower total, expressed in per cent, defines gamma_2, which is 70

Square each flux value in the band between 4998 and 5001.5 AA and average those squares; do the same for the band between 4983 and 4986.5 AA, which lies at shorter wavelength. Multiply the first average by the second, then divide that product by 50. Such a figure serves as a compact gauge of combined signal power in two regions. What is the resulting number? 0.0011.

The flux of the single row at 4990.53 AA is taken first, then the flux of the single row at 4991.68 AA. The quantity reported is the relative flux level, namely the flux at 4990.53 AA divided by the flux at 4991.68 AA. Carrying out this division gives 1.09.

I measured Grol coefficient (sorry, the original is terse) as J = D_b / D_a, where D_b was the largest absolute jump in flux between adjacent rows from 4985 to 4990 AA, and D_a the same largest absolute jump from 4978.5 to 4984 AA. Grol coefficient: 1.4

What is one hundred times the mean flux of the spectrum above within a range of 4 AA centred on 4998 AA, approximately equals 53.2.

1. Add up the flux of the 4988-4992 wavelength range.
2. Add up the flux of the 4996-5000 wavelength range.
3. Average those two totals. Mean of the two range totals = 2.14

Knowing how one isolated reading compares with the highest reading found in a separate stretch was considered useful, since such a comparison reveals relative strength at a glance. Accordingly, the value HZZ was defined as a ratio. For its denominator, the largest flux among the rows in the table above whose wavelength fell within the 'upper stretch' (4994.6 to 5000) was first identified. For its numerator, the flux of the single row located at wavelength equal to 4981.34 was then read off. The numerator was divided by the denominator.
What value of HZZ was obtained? 0.91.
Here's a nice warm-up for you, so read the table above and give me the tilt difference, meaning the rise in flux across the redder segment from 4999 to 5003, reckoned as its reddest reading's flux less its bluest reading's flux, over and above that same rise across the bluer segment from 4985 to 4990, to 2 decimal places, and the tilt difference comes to -0.16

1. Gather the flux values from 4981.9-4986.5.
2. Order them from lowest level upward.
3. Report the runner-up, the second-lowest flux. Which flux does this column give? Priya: 0.4367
